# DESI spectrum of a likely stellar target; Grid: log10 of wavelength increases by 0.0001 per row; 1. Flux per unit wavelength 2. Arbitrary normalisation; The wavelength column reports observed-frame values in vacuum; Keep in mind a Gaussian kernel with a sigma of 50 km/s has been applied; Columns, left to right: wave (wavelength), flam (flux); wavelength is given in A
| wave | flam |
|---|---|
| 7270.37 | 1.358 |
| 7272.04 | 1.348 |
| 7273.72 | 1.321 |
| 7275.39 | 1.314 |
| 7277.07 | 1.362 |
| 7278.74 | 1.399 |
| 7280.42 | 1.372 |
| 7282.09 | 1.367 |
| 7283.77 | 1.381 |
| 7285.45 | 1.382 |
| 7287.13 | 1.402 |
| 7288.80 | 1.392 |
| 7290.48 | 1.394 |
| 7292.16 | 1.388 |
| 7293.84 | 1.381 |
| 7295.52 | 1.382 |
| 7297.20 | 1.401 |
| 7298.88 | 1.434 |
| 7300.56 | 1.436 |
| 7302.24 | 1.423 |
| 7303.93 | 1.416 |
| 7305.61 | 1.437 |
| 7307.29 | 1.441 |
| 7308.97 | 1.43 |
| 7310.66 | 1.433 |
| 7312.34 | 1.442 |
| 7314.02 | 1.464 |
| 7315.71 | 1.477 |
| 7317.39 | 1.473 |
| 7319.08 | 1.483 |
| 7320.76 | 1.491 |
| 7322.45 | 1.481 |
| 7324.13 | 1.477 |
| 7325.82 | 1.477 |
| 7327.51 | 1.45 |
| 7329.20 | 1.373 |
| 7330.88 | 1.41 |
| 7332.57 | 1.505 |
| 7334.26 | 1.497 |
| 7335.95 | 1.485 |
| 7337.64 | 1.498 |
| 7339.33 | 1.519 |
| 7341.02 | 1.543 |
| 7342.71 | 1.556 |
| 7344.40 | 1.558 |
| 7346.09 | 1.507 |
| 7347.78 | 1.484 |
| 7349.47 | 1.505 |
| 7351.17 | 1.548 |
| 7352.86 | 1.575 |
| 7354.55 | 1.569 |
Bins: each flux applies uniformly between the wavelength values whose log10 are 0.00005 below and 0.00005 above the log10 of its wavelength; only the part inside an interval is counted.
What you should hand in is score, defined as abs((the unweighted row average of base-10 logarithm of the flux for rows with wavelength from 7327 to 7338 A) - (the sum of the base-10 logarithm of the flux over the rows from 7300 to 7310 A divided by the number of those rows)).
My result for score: 0.009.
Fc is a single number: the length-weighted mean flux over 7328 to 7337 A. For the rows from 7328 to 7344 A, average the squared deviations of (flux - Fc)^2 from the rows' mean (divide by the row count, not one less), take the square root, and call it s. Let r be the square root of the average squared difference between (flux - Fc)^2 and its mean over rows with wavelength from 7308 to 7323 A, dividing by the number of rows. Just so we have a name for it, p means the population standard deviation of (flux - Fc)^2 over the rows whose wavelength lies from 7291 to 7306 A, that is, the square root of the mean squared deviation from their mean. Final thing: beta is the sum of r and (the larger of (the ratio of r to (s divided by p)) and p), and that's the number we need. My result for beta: 0.0024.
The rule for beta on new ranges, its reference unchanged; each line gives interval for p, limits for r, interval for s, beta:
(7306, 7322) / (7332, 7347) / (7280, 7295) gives 0.0045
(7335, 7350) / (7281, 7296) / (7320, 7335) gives 0.0050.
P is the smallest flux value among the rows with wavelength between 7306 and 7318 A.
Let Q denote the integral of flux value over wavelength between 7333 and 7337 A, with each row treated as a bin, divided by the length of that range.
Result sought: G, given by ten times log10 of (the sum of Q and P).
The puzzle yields 4.66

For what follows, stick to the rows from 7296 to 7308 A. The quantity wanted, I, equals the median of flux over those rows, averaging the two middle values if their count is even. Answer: 1.43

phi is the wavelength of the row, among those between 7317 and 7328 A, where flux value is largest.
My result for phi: 7320.76 A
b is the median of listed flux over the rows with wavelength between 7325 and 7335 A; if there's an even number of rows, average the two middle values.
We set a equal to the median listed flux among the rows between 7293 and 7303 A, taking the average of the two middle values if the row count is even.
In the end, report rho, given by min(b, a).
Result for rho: 1.41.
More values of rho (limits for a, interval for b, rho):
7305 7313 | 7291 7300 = 1.39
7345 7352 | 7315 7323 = 1.48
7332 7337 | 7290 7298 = 1.39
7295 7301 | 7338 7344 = 1.42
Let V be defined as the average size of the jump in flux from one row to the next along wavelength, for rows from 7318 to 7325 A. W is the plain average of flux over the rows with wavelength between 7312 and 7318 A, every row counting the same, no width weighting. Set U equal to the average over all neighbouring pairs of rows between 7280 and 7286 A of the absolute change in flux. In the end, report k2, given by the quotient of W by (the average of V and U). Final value 209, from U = 0.007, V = 0.007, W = 1.46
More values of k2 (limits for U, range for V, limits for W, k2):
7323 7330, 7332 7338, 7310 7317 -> 64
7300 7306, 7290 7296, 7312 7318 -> 160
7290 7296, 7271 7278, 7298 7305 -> 89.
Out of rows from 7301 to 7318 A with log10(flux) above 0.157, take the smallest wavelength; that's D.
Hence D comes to 7305.61 A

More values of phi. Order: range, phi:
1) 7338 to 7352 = 7344.40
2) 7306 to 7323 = 7320.76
